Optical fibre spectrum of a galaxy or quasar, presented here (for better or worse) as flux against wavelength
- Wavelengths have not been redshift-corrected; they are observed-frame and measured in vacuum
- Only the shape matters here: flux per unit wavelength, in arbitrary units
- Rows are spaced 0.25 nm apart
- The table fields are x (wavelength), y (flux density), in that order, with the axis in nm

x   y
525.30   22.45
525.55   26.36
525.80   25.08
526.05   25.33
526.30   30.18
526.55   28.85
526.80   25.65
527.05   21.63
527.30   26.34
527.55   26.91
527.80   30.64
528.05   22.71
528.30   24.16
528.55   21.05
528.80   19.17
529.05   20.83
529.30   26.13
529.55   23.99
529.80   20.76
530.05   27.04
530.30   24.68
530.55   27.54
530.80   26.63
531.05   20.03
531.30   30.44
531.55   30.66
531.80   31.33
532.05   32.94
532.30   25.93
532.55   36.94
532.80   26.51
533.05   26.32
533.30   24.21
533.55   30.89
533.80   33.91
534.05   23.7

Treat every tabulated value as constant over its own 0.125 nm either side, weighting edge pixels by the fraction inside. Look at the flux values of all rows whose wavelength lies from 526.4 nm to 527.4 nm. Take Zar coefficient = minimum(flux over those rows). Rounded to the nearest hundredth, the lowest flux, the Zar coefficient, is 21.63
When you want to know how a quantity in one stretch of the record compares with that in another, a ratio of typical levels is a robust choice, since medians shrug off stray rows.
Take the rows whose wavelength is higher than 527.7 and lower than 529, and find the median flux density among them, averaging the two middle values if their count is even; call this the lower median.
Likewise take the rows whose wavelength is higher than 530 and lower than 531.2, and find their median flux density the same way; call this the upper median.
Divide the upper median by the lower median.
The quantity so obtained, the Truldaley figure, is 1.17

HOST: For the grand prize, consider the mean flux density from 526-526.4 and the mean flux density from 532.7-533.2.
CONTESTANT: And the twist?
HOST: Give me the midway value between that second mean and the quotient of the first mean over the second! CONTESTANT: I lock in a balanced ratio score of 13.7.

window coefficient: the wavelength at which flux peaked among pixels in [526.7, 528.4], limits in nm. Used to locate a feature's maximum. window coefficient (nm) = 527.80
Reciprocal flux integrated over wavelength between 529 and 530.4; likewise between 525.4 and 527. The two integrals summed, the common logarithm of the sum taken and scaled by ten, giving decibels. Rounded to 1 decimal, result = -9.2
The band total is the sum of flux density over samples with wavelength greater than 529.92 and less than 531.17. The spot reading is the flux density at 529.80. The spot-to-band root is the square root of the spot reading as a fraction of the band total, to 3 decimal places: 0.406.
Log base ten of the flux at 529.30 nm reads 1.42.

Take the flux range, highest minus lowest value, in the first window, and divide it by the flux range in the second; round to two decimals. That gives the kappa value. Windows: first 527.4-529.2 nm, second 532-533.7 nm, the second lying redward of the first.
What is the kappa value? 0.90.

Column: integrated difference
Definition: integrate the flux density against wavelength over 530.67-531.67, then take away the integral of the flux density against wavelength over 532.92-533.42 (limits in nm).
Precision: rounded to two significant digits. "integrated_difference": 14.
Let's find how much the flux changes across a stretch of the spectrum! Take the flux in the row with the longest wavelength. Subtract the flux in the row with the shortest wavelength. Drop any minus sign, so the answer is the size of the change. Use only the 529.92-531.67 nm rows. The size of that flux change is 3.6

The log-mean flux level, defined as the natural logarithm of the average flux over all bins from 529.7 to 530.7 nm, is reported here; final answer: 3.22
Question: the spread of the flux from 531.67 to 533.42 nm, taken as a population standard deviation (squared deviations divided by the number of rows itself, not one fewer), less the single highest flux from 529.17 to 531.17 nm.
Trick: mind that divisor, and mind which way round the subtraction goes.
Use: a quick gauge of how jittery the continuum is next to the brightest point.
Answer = -23.2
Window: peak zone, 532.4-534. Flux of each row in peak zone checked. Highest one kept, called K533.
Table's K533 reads 36.94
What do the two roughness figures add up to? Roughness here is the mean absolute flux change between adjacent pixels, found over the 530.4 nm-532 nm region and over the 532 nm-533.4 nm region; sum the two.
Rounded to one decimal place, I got 9.9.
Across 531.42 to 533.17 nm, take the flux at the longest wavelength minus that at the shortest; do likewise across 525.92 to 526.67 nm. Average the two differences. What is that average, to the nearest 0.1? -0.4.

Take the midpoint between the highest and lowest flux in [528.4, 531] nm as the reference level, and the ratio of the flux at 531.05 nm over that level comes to 0.86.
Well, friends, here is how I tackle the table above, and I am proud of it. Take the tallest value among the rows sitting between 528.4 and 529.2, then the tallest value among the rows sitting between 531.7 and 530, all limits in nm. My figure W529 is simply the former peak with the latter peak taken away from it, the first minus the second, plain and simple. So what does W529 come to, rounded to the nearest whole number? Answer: -10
